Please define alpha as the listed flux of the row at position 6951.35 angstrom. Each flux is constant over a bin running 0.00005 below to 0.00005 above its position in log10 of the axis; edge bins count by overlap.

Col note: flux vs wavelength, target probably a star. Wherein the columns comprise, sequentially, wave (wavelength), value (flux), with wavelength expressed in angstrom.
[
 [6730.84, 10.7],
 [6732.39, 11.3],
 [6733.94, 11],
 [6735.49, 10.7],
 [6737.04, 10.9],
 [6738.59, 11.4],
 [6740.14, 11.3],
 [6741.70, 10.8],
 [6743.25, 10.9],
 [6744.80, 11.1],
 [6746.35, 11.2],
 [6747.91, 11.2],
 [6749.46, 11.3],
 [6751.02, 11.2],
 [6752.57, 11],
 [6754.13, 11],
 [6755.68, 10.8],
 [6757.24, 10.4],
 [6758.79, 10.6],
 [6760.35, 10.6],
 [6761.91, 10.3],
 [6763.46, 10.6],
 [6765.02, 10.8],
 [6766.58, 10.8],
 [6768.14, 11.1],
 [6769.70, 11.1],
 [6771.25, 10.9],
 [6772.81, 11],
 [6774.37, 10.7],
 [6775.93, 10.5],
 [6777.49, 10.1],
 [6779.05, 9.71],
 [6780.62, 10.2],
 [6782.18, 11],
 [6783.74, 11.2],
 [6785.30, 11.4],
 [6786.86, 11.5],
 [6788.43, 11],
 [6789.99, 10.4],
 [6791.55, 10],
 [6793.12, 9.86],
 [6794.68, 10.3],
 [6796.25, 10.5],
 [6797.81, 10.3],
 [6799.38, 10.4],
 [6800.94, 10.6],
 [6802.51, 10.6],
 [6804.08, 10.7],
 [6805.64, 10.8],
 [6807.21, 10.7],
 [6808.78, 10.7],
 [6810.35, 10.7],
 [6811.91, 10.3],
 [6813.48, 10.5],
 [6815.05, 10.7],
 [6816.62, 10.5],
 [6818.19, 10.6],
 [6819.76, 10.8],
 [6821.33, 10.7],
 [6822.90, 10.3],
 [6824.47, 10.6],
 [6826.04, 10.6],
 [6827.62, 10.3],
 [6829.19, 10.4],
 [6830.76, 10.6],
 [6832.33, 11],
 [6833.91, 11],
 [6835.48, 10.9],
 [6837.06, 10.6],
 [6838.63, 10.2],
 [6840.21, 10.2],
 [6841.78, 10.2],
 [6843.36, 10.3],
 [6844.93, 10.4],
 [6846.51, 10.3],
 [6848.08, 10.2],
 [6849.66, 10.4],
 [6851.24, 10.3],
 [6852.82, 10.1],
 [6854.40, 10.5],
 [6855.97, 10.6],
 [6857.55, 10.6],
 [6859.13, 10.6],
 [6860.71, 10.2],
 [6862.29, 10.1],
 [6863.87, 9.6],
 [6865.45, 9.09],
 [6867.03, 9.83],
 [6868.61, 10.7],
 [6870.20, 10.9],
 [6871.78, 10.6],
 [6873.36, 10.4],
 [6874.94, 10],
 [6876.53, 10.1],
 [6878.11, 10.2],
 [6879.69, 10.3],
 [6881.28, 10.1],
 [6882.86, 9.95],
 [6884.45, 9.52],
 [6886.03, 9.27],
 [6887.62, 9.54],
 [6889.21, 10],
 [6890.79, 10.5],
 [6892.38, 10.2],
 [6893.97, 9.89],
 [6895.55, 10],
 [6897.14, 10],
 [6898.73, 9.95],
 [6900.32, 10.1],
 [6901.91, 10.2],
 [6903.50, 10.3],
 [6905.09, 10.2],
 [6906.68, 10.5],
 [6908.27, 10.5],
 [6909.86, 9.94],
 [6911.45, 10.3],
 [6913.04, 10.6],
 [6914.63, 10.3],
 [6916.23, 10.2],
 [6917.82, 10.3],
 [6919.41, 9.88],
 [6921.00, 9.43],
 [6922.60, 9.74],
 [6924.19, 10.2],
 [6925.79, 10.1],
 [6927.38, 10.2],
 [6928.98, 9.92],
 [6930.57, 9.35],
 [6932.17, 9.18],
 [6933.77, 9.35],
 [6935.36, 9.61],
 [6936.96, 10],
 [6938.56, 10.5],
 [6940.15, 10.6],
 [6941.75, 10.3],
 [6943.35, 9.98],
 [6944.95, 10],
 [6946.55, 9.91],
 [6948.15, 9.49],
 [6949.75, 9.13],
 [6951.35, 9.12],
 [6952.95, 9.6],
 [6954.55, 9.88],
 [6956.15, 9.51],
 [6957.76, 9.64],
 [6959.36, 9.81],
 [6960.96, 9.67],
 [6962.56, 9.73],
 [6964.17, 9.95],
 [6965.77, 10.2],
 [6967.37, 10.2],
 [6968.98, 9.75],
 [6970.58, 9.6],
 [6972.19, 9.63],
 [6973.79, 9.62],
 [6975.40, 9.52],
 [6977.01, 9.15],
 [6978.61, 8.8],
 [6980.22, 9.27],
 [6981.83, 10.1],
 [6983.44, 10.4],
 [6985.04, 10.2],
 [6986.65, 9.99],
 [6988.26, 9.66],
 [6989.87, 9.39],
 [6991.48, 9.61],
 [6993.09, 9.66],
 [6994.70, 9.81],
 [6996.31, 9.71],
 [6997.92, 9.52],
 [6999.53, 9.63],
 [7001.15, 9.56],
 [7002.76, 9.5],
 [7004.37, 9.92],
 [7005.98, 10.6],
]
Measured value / 9.12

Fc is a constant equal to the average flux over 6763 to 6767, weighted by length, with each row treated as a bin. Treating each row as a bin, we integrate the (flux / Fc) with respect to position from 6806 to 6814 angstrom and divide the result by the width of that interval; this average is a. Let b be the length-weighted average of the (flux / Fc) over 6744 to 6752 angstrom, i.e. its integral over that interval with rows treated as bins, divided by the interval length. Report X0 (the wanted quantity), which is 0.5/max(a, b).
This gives 0.479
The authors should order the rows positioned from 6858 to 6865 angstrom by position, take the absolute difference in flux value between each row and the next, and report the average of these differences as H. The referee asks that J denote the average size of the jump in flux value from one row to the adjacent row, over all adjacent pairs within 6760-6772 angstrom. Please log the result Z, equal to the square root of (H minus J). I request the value 0.38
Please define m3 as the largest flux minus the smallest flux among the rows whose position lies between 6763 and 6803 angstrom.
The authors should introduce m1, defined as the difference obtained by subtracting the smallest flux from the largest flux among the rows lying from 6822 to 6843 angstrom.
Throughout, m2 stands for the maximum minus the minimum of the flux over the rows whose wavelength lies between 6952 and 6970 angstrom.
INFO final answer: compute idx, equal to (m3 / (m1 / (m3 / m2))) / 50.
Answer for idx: 0.116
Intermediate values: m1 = 0.8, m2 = 0.7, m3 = 1.79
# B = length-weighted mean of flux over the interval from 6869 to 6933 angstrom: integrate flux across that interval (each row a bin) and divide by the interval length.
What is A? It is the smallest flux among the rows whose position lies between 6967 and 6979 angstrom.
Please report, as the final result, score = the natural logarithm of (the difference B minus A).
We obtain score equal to 0.24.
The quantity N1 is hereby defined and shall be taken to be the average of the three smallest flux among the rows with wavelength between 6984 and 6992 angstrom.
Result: 9.6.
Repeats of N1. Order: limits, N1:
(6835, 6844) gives 10.2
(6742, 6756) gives 10.9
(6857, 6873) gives 9.5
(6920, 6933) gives 9.3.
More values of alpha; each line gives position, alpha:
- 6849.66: 10.4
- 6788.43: 11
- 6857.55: 10.6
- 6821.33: 10.7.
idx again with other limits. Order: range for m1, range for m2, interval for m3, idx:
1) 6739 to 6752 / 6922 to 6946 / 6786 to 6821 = 0.076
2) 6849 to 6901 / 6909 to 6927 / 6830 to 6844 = 0.006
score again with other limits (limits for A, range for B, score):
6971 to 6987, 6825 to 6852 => 0.51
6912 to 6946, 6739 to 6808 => 0.44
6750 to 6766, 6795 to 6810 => -1.28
